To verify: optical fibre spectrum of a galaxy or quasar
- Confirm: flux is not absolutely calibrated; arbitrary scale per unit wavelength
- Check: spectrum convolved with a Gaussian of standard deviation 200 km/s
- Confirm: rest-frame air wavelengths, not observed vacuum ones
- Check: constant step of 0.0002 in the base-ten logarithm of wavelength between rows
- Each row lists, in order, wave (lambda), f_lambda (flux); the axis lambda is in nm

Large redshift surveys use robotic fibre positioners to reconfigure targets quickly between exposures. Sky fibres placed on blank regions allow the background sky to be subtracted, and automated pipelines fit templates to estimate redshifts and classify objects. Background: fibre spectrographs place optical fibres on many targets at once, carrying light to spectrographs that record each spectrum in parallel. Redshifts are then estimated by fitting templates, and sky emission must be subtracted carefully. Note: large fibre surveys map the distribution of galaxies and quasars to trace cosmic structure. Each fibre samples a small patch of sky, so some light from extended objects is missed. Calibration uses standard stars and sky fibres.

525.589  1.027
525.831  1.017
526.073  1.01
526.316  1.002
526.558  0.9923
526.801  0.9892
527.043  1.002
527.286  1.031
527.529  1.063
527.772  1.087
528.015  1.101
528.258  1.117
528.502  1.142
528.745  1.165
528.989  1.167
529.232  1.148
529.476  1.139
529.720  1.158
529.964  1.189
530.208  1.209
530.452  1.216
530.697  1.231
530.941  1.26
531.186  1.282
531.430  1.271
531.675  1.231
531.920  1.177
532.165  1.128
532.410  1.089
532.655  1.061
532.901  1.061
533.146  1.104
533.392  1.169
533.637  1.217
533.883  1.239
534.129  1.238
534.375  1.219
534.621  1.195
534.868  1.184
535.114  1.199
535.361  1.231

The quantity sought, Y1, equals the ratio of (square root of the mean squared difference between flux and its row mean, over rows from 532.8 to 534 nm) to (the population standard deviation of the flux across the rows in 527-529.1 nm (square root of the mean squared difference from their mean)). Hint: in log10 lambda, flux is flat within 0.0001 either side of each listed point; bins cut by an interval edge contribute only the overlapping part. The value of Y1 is 1.2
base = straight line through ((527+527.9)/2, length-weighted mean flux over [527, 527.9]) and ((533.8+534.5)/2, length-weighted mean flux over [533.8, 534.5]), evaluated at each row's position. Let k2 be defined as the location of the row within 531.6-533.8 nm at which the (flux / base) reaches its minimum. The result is 532.901 nm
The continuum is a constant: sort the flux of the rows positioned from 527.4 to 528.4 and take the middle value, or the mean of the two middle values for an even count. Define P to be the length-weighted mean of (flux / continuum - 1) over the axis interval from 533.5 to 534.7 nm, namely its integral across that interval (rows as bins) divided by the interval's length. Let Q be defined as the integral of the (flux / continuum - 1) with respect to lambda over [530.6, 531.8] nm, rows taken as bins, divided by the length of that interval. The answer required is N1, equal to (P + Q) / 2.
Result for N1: 0.13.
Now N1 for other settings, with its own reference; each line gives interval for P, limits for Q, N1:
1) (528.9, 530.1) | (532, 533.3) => 0.03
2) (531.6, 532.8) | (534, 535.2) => 0.07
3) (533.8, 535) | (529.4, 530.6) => 0.10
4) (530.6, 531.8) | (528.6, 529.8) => 0.10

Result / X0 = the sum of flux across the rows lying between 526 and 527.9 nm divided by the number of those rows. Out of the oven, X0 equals 1.02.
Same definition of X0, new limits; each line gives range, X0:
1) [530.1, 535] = 1.19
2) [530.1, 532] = 1.23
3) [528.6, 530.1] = 1.16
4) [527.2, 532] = 1.17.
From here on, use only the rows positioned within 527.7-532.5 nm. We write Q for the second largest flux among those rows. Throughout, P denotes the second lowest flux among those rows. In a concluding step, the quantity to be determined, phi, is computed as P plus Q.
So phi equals 2.36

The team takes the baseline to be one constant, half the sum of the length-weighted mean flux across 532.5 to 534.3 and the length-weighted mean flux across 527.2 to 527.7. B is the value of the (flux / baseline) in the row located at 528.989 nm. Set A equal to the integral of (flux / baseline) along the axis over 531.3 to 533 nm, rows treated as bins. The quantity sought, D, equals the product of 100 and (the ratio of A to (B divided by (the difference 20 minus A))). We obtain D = 3047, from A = 1.77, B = 1.06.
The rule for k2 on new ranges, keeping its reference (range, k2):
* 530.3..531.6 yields 530.452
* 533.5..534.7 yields 534.621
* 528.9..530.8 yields 529.476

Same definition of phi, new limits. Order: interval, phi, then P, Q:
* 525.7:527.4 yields 2.01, 0.9923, 1.017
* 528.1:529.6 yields 2.30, 1.139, 1.165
